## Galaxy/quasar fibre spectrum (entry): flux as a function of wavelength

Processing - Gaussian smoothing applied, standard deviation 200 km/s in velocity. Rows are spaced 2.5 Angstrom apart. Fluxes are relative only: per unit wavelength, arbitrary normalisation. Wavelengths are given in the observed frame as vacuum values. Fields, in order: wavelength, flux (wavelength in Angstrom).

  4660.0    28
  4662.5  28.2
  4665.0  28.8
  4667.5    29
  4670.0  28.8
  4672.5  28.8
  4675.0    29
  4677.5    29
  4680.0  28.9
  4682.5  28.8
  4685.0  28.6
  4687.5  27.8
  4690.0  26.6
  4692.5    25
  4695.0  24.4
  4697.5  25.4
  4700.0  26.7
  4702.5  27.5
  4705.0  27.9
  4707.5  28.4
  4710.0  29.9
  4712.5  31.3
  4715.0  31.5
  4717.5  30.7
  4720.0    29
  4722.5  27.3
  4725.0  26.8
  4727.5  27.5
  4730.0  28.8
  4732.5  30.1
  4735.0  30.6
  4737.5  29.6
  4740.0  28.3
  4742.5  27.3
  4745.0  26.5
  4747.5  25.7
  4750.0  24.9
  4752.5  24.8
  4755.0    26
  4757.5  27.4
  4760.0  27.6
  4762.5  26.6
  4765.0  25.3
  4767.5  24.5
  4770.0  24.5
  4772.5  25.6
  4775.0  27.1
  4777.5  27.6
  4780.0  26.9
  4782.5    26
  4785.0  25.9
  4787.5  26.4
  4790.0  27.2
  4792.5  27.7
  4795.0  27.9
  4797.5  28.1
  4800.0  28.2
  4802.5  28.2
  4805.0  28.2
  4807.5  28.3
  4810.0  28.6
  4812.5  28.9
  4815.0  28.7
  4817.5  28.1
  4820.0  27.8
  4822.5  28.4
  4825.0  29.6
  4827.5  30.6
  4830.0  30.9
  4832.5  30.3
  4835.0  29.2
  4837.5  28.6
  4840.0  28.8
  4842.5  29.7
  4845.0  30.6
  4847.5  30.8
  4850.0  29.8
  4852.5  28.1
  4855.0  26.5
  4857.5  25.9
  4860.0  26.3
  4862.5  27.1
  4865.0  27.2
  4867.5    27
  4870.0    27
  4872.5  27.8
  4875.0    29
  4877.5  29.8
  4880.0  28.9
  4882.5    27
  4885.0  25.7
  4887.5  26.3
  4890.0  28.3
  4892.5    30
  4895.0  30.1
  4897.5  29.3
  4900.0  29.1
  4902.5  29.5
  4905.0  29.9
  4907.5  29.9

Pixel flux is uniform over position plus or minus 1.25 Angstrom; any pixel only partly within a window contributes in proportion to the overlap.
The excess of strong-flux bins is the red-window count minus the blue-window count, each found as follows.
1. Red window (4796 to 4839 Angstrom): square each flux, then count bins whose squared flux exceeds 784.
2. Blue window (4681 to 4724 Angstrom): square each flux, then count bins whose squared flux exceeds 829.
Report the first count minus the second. 10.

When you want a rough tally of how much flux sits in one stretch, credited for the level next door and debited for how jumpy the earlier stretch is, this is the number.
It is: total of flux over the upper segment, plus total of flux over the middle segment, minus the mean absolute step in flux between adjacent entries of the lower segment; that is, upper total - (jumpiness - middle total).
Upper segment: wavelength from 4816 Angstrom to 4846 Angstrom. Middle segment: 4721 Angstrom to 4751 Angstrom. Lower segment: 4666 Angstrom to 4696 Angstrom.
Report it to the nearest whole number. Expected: 686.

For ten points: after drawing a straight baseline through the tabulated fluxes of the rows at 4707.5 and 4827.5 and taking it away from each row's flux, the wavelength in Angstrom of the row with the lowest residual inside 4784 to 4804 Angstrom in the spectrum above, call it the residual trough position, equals 4785.0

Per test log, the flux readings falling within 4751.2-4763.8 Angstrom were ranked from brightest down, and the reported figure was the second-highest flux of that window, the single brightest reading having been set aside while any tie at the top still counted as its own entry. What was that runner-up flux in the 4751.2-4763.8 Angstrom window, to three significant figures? 27.4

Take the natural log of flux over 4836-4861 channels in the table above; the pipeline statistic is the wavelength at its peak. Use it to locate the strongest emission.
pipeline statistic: 4847.5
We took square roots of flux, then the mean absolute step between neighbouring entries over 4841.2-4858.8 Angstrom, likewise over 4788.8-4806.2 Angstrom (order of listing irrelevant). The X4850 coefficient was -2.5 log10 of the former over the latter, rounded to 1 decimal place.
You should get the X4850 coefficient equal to -1.9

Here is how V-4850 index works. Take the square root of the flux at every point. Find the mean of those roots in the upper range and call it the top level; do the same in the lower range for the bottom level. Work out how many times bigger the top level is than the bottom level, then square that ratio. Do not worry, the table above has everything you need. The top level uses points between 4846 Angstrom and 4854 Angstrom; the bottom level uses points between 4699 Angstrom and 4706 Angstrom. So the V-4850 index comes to 1.08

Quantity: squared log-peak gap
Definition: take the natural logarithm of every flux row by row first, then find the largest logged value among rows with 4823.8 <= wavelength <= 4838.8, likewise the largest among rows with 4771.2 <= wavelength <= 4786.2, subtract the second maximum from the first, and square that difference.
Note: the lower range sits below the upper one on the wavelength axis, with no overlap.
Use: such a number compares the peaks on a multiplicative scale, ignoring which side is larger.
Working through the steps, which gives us 0.013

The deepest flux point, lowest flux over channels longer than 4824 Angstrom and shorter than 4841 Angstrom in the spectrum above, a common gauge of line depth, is 28.6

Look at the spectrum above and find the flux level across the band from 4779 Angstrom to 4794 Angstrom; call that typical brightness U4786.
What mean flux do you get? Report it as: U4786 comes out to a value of 26.7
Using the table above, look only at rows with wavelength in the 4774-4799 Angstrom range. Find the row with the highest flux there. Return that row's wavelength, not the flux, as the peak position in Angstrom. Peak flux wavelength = 4797.5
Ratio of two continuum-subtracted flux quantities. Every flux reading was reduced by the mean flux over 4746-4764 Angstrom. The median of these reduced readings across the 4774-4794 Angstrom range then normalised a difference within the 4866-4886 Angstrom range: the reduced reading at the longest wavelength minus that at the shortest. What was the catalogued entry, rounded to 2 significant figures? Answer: -1.5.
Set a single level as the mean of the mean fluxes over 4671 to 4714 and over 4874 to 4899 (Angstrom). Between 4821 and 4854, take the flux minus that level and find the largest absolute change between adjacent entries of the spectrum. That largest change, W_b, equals 1.70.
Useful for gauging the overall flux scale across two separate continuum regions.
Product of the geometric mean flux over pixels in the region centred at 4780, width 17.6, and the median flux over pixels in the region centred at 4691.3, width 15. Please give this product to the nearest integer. 689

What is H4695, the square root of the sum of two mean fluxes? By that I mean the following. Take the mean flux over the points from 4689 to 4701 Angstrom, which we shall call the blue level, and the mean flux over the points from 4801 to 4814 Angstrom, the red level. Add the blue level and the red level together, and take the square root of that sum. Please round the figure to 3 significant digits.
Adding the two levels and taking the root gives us 7.35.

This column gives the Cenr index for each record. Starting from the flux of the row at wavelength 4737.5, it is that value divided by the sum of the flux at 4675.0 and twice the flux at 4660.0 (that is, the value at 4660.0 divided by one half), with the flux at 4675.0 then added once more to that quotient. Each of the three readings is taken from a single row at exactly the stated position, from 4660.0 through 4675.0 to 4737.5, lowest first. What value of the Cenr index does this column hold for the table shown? 29.3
